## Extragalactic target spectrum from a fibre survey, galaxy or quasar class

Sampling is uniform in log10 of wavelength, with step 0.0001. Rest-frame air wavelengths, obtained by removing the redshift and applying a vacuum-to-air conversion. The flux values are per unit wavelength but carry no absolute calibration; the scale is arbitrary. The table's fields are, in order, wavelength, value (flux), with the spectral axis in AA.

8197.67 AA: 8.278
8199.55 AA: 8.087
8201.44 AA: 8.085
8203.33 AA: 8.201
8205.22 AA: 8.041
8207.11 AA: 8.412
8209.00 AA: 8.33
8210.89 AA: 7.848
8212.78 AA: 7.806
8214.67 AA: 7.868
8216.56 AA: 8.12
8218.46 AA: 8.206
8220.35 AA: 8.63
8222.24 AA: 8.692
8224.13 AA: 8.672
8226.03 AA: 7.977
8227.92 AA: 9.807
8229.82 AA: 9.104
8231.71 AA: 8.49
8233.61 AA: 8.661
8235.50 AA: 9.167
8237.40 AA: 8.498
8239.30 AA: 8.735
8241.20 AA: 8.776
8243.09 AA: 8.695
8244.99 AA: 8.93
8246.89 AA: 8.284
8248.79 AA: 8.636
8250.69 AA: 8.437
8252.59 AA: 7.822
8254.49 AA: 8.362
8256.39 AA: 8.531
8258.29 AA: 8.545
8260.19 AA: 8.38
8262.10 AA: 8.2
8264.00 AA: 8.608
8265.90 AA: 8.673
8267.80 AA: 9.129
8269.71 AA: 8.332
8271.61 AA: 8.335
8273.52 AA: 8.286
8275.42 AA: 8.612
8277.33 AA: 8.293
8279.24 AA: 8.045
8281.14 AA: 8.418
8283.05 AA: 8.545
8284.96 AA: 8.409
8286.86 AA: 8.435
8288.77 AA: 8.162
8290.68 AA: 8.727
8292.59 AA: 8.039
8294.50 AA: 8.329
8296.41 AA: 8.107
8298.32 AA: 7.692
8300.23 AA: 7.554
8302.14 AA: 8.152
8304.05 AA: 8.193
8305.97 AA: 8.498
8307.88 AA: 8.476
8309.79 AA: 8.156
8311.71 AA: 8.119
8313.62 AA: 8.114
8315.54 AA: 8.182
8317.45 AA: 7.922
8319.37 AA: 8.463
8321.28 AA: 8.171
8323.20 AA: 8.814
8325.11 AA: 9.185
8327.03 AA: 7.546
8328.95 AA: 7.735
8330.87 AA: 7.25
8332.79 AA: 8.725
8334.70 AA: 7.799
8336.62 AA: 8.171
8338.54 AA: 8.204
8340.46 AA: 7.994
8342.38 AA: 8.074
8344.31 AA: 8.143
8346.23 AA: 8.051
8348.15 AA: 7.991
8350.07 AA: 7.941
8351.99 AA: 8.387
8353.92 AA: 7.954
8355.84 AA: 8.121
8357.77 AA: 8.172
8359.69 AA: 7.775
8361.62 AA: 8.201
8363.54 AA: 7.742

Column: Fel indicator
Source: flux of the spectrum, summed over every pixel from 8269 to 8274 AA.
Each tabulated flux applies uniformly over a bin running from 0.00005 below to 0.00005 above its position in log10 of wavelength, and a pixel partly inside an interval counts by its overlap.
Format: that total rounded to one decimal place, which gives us 25.0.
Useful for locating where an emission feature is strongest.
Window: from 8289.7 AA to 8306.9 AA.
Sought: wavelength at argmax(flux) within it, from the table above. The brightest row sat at 8290.68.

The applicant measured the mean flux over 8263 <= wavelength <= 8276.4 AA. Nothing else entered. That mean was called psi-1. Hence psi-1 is 8.57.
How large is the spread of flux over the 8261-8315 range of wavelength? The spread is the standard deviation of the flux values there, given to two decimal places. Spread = 0.31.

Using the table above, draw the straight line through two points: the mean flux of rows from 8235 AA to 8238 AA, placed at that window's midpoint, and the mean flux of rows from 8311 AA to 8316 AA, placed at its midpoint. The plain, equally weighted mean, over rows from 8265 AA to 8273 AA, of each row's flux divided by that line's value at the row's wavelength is 1.01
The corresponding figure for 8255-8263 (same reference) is 0.98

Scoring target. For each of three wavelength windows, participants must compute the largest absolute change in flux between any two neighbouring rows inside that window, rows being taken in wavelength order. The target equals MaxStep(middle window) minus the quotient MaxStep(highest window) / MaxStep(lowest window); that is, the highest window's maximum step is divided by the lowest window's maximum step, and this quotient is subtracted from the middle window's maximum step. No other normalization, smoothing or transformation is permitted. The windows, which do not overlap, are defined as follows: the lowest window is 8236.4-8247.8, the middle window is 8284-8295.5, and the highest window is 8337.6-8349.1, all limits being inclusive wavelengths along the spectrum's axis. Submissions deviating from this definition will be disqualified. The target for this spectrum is 0.4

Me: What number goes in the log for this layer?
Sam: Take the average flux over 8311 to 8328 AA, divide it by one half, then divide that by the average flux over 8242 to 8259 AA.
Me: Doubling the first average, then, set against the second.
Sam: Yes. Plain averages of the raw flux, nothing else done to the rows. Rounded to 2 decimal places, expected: 1.95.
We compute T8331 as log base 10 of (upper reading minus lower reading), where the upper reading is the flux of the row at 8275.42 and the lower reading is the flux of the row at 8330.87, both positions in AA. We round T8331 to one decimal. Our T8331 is 0.1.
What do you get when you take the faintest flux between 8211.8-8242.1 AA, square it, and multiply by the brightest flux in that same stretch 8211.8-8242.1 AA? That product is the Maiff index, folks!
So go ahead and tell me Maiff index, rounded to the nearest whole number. 598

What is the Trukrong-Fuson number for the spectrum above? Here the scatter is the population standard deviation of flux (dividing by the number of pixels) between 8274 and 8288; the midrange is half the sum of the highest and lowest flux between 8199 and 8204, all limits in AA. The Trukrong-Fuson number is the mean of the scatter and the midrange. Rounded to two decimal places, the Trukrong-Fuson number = 4.16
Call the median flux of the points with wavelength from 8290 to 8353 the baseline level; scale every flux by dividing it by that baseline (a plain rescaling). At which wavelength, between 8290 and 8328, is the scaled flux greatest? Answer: 8325.11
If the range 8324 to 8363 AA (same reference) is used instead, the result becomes 8325.11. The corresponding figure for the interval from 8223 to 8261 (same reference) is 8227.92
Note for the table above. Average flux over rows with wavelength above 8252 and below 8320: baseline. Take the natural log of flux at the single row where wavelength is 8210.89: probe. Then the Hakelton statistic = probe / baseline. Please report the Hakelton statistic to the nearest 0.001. 0.248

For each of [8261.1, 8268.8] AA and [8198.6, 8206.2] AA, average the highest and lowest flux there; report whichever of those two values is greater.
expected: 8.66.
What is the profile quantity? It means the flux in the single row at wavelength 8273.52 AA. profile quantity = 8.286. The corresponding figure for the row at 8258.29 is 8.545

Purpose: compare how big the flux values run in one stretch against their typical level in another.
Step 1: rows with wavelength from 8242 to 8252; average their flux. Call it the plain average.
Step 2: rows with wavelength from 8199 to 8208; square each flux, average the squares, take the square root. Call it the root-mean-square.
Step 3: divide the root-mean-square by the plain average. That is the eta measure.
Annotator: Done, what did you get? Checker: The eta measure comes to 0.95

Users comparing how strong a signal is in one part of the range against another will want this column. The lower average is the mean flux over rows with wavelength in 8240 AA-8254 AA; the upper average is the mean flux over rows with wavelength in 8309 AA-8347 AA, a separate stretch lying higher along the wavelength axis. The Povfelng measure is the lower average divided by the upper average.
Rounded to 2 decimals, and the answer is 1.05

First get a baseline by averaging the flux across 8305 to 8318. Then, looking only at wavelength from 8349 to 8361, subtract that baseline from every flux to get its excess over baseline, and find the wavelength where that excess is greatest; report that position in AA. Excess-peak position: 8351.99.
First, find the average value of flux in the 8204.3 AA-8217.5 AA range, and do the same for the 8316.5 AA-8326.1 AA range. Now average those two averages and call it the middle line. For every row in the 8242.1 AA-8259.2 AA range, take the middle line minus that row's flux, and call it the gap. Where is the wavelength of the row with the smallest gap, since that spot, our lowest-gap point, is 8244.99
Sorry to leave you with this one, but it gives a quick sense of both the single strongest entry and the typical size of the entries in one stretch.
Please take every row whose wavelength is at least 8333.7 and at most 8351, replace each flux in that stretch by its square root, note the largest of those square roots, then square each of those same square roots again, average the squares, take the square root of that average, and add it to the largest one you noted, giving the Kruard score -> 5.70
